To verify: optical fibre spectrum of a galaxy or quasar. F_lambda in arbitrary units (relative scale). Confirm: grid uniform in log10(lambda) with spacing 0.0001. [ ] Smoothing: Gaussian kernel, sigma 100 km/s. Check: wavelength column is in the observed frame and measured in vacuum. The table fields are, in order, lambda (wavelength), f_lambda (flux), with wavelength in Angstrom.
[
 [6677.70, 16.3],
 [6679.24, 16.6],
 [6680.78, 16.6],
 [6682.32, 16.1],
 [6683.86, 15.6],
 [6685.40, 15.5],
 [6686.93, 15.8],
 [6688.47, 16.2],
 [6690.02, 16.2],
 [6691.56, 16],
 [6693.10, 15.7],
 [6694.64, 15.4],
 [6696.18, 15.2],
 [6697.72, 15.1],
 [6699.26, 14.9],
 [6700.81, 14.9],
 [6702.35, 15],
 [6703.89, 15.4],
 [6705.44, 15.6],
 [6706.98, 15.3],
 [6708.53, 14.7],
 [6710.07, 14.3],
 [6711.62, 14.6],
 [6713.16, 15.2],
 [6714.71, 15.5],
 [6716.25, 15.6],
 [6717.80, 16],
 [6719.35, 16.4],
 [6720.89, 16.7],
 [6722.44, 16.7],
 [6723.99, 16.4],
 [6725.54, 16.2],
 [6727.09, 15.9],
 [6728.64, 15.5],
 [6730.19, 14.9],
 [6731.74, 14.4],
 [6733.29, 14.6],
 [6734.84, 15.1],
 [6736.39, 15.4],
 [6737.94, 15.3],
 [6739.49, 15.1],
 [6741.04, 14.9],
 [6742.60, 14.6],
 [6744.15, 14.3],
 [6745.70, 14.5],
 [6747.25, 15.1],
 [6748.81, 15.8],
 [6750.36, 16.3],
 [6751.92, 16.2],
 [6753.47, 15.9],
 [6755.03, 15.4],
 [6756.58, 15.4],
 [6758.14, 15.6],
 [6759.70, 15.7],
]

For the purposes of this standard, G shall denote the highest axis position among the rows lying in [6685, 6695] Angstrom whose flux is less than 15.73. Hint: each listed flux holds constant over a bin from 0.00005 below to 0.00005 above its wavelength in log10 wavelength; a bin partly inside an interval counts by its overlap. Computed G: 6694.64 Angstrom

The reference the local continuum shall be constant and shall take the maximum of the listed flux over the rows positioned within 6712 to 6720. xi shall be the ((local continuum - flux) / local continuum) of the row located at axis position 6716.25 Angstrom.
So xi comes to 0.049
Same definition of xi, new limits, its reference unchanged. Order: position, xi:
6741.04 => 0.091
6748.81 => 0.037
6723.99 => 0.000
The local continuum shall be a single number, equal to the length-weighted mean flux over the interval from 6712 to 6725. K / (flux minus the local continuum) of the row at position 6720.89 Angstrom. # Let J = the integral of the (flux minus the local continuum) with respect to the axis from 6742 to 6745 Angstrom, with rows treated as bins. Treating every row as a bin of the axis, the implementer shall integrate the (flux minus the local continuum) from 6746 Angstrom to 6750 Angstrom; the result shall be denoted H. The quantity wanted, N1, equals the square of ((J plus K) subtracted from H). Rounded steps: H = -2.4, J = -4.8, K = 0.7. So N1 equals 2.8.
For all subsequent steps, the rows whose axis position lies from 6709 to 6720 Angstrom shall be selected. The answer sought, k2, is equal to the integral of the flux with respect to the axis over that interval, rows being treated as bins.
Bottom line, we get 169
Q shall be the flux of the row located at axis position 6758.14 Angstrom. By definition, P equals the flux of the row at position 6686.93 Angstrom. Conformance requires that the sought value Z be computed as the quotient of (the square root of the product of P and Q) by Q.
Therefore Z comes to 1.006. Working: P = 15.8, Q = 15.6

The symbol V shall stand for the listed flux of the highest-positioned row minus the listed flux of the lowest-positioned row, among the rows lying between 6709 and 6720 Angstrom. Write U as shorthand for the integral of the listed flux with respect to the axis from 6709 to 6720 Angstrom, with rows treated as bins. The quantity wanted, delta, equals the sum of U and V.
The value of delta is 171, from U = 169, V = 2.1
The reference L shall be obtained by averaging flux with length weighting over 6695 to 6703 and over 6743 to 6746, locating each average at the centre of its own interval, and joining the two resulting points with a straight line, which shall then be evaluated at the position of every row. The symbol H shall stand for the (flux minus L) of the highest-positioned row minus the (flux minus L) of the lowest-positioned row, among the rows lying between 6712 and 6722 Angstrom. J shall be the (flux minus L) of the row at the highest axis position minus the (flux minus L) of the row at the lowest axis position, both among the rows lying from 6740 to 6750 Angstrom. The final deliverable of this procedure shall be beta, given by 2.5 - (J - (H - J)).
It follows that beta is 2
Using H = 1.6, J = 1.0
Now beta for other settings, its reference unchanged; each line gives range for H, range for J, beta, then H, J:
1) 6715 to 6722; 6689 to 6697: 5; 1.2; -0.9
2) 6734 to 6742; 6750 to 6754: 3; -0.1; -0.4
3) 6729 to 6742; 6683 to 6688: 2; 0.1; 0.2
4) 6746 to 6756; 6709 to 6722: -2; 0.4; 2.5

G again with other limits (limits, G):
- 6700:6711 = 6710.07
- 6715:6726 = 6716.25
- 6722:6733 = 6731.74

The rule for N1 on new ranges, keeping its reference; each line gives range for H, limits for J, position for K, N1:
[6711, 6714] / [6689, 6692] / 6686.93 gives 11.2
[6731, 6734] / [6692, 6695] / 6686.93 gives 9.8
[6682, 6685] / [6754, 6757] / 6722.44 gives 0.1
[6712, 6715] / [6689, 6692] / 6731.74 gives 1.1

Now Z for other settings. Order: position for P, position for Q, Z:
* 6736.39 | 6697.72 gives 1.010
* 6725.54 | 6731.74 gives 1.061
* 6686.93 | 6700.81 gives 1.030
